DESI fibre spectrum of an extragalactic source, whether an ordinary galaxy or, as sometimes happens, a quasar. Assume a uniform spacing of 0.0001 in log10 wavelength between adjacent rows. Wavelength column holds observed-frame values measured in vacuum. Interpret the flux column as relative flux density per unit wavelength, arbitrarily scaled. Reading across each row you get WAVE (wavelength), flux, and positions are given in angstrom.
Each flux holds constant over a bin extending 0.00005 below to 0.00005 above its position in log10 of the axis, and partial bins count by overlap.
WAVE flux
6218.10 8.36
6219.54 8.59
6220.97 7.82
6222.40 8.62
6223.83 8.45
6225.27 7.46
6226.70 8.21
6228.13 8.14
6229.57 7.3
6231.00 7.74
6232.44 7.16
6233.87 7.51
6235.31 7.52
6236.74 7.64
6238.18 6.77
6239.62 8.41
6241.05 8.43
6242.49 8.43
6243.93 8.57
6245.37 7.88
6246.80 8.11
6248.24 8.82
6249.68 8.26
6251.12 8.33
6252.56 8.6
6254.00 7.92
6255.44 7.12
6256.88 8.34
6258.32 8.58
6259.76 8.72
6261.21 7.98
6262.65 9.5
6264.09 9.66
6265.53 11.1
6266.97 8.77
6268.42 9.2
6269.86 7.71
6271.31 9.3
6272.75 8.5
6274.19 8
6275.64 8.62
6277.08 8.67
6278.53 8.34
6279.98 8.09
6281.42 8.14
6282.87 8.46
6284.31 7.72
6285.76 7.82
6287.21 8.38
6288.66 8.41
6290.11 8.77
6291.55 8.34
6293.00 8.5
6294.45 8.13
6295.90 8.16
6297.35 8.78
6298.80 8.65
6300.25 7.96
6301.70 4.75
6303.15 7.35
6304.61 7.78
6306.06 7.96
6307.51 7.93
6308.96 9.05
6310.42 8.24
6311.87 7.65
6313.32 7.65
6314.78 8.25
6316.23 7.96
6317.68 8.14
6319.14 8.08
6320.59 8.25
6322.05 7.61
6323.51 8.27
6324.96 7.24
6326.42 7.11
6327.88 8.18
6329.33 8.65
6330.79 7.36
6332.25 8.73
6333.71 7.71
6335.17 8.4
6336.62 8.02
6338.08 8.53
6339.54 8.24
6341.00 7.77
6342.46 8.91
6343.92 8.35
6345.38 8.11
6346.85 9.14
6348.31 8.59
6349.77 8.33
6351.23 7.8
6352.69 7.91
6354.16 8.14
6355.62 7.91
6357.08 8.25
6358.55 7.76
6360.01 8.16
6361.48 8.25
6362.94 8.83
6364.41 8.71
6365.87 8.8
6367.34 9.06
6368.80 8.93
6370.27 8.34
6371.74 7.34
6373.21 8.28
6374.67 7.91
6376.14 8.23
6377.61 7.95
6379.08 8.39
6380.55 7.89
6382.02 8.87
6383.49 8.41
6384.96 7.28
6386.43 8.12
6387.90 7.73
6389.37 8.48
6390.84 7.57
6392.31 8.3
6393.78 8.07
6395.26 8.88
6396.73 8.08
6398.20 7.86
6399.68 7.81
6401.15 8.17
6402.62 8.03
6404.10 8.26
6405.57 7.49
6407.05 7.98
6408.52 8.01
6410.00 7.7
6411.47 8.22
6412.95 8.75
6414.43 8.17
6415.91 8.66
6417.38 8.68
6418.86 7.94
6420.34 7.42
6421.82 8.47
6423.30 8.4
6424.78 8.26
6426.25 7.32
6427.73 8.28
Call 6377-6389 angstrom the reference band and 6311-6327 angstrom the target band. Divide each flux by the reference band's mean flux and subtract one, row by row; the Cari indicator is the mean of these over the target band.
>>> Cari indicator -0.030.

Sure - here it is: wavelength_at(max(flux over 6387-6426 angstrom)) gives 6395.26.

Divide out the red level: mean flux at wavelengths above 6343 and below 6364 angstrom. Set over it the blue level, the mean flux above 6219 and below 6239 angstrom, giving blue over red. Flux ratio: 0.94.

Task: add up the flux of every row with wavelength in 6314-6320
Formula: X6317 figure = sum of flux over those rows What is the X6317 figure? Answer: 32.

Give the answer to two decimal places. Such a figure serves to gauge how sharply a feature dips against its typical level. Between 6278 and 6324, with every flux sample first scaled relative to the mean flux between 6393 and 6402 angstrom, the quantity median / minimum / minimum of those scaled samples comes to 2.94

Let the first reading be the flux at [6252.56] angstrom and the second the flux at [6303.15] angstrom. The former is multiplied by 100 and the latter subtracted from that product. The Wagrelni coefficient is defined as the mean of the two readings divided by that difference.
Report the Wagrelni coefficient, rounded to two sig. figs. 0.0094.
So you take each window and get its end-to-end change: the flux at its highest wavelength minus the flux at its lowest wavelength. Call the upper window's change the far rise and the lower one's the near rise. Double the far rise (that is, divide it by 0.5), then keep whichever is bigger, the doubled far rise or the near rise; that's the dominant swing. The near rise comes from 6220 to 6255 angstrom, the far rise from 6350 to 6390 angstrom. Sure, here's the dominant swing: 1.4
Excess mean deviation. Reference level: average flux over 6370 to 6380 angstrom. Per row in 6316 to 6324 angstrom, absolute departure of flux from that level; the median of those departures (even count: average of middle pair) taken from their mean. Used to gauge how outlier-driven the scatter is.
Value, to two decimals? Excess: 0.03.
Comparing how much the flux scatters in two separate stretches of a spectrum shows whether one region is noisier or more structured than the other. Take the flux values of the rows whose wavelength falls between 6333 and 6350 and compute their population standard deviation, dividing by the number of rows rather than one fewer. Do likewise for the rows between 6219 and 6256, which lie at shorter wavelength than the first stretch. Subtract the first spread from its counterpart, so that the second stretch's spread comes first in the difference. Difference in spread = 0.14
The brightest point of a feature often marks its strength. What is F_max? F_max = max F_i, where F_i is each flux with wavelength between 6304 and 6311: 9.05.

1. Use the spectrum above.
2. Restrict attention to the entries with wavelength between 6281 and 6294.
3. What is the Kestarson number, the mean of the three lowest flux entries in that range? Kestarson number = 7.89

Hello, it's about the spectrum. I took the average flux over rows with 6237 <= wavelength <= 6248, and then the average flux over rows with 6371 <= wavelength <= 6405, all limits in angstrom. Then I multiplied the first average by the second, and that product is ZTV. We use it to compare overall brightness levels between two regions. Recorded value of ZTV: 65.4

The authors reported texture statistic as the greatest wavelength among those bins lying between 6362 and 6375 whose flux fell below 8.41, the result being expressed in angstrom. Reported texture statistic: 6374.67 angstrom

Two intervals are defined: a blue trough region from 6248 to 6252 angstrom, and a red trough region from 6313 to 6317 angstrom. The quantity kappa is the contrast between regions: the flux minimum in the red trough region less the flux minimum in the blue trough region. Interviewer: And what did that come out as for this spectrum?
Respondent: -0.61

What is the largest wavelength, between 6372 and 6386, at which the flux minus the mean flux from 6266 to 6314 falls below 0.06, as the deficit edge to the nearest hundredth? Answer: 6384.96 angstrom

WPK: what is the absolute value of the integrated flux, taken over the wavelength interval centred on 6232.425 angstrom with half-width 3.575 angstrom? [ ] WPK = 53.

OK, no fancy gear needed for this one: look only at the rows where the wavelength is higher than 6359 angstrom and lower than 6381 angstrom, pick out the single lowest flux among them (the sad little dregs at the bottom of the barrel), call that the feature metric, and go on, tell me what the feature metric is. 7.34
